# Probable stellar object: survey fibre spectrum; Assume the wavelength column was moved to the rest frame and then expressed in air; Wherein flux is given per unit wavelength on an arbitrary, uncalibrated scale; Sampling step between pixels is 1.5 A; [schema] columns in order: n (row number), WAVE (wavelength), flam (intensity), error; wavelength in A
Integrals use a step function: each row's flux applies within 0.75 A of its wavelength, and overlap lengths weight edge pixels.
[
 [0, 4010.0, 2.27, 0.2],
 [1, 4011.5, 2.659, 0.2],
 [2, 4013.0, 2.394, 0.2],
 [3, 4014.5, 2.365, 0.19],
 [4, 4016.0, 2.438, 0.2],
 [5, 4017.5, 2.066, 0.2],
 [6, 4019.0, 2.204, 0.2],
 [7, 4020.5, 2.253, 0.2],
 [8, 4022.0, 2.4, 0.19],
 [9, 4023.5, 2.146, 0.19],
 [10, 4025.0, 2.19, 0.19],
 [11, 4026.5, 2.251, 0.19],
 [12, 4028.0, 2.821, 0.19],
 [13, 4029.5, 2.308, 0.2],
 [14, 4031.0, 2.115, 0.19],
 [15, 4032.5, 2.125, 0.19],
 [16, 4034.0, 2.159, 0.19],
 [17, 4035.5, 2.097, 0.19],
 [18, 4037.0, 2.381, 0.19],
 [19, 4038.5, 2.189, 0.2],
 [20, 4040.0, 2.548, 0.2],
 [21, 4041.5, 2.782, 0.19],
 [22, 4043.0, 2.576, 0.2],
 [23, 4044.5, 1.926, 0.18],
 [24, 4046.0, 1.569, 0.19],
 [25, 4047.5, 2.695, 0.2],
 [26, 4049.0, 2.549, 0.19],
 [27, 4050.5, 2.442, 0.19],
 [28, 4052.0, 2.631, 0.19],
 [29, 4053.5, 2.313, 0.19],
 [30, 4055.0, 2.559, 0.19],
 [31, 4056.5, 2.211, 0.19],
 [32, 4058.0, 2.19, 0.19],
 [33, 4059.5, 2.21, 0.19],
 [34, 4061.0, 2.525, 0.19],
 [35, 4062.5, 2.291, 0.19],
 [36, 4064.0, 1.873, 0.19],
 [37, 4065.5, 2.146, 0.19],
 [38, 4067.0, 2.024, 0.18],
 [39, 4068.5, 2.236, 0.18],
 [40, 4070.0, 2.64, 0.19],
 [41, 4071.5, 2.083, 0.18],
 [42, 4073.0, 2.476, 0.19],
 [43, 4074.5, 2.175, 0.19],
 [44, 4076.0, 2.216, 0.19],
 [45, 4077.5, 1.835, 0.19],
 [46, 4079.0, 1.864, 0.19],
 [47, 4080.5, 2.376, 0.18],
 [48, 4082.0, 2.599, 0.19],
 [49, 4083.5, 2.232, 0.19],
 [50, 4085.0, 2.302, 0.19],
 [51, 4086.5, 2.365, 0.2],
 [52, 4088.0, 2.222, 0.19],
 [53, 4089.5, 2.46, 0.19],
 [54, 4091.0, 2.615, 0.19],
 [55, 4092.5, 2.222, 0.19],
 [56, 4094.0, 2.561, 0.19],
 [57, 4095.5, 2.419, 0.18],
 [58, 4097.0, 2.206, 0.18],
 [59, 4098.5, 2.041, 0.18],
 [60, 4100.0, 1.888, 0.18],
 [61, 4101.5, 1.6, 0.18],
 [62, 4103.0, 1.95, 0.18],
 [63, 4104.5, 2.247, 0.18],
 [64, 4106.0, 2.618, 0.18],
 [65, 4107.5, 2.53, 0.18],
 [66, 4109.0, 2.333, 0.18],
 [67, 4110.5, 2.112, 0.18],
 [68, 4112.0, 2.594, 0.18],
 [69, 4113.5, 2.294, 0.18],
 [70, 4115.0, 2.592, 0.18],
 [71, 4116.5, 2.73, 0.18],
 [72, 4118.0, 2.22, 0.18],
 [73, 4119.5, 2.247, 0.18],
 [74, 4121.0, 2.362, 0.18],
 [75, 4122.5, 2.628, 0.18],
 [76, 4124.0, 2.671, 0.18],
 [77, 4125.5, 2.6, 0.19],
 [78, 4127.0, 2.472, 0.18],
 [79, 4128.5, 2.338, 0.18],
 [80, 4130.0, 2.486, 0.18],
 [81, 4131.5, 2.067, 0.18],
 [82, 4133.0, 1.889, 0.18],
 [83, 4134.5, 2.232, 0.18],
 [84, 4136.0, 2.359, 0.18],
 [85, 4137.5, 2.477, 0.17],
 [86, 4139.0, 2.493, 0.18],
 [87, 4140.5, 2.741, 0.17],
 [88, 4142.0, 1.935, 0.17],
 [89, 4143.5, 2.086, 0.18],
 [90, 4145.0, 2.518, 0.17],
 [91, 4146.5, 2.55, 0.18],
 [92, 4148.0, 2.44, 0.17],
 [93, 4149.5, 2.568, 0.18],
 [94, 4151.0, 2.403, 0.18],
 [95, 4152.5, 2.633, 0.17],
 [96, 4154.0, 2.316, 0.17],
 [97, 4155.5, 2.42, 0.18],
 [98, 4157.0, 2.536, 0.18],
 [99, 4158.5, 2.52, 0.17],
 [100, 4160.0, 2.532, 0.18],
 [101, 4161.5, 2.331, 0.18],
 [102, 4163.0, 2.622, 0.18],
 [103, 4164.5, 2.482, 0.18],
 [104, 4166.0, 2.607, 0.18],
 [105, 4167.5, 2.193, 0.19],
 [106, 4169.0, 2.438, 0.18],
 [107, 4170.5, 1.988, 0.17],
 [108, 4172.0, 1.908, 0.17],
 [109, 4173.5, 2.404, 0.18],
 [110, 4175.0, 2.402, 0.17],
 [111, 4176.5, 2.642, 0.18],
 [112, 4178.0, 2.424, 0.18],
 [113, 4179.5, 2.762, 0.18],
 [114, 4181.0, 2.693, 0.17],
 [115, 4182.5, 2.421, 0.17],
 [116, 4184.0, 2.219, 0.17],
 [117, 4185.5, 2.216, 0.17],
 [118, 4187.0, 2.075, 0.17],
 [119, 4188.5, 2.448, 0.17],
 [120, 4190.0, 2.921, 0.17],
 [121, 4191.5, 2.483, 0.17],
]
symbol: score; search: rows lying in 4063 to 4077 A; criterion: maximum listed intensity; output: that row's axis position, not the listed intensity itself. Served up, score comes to 4070.0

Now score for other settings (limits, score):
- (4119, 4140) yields 4124.0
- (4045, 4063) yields 4047.5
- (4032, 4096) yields 4041.5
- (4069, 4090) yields 4070.0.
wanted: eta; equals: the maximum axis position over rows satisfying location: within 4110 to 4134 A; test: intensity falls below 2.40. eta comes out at 4133.0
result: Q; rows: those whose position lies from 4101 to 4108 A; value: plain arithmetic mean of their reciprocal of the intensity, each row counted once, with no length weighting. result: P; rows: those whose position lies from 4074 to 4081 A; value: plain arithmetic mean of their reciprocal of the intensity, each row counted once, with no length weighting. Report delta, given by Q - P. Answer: -0.011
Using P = 0.48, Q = 0.472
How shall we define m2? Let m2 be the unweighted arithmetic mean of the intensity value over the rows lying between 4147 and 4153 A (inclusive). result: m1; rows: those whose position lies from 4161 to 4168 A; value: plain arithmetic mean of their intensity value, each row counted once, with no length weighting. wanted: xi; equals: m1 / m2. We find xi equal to 0.97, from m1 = 2.45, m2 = 2.51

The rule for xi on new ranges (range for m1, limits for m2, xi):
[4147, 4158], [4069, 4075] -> 1.06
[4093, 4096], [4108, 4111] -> 1.12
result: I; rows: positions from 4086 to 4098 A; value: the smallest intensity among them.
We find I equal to 2.206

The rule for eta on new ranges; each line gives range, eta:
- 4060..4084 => 4083.5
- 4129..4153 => 4143.5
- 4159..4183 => 4172.0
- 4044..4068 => 4067.0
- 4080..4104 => 4103.0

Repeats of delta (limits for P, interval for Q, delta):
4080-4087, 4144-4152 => -0.021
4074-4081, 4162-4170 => -0.076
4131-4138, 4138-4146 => -0.026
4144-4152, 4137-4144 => 0.032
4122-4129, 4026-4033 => 0.041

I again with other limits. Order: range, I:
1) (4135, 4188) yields 1.908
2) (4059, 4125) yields 1.6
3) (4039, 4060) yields 1.569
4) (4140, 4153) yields 1.935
